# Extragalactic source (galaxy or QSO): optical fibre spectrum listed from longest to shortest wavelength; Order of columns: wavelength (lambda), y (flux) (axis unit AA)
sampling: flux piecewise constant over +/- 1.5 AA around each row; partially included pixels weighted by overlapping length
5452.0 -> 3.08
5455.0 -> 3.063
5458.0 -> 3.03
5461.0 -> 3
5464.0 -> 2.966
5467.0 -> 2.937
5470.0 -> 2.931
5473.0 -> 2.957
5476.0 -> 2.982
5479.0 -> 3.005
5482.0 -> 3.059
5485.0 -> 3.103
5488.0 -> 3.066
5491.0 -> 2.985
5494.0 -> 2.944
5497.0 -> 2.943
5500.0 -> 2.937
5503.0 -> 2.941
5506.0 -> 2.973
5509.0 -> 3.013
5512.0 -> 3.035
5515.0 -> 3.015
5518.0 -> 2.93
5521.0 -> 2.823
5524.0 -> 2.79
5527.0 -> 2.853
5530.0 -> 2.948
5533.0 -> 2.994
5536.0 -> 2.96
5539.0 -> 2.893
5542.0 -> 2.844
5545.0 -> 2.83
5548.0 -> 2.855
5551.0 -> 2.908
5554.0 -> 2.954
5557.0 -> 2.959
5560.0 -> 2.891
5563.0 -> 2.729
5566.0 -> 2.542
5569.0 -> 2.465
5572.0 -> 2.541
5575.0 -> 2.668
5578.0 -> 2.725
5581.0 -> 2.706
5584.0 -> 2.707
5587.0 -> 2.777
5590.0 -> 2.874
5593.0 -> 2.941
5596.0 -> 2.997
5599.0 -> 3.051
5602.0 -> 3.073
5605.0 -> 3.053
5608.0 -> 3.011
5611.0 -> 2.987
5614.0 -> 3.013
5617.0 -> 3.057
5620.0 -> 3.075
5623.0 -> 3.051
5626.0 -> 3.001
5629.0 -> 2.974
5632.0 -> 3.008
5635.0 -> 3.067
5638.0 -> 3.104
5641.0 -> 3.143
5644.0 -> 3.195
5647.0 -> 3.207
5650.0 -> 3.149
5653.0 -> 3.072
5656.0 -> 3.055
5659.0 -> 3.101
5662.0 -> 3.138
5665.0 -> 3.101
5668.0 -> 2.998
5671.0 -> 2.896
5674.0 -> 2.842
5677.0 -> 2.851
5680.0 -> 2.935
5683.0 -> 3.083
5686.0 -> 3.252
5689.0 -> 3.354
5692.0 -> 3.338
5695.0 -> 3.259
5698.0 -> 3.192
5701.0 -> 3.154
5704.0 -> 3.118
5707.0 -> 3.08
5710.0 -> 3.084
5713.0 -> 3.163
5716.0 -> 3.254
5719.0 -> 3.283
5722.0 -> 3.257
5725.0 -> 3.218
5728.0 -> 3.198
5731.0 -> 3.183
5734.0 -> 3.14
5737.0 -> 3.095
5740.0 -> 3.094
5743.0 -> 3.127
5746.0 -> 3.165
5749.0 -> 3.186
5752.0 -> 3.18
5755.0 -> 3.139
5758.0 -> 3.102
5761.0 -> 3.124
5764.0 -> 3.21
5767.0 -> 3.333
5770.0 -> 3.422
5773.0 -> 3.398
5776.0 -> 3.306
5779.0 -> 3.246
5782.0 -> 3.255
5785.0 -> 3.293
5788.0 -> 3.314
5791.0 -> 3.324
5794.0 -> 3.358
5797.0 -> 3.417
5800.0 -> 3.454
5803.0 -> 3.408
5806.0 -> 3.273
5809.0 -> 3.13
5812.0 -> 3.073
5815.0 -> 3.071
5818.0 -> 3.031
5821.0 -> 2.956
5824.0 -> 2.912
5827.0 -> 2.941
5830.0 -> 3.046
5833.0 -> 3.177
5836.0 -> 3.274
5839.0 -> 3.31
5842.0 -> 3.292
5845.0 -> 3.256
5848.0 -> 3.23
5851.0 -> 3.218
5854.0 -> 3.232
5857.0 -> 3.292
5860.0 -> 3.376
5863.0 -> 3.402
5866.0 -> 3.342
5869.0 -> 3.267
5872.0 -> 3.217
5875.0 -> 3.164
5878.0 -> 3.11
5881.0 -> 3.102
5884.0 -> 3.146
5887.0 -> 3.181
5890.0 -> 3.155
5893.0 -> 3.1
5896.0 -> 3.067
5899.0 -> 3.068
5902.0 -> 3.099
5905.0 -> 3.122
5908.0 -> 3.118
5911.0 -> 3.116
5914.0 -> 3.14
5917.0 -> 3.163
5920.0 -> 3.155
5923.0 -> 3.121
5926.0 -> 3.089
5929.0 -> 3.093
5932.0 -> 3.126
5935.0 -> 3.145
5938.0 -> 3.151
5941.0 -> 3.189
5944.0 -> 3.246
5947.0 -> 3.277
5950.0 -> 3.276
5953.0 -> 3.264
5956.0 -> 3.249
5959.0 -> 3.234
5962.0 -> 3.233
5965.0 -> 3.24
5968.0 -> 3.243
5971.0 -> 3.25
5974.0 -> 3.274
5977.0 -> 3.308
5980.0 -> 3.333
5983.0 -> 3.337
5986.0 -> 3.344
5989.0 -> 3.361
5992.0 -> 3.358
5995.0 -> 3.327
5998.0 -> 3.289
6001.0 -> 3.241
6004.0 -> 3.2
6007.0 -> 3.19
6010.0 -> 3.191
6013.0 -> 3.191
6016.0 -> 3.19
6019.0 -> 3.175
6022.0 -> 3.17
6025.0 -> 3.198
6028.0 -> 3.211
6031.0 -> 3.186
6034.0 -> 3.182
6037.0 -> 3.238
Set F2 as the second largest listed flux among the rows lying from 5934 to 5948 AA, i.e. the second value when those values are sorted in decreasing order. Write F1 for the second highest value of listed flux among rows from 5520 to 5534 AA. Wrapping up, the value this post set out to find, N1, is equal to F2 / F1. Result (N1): 1.10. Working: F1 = 2.948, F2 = 3.246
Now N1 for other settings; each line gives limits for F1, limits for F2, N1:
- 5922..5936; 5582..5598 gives 0.94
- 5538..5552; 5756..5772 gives 1.15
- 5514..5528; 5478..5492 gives 1.05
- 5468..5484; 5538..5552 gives 0.96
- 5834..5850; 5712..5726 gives 0.99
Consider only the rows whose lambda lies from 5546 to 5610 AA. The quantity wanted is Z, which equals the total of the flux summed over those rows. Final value 59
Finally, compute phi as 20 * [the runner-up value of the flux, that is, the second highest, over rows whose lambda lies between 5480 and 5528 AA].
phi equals 61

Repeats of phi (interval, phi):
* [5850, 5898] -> 68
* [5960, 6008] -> 67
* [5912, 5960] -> 66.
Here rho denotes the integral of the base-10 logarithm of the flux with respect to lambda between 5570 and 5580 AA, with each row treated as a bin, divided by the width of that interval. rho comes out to 0.421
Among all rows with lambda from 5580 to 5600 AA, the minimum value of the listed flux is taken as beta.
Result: 2.706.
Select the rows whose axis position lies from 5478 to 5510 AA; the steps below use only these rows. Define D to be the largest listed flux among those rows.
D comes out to 3.103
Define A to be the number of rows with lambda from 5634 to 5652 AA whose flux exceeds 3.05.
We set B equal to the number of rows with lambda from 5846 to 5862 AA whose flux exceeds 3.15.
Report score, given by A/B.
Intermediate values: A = 6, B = 5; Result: 1.2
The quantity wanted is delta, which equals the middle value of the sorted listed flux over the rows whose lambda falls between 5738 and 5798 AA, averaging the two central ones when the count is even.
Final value 3.25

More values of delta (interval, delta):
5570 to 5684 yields 3.01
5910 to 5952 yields 3.15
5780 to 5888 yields 3.24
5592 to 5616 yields 3.01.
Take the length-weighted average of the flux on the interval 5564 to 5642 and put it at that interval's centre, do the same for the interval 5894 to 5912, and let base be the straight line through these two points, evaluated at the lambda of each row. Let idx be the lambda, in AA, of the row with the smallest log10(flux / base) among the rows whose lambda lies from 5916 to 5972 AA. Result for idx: 5926.0 AA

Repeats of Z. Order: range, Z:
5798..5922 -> 130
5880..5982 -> 108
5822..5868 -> 48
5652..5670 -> 18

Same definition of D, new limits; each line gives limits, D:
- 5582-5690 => 3.354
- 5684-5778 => 3.422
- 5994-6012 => 3.327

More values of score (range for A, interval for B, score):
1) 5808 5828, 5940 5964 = 0.4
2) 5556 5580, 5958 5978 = 0.0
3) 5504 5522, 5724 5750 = 0.0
